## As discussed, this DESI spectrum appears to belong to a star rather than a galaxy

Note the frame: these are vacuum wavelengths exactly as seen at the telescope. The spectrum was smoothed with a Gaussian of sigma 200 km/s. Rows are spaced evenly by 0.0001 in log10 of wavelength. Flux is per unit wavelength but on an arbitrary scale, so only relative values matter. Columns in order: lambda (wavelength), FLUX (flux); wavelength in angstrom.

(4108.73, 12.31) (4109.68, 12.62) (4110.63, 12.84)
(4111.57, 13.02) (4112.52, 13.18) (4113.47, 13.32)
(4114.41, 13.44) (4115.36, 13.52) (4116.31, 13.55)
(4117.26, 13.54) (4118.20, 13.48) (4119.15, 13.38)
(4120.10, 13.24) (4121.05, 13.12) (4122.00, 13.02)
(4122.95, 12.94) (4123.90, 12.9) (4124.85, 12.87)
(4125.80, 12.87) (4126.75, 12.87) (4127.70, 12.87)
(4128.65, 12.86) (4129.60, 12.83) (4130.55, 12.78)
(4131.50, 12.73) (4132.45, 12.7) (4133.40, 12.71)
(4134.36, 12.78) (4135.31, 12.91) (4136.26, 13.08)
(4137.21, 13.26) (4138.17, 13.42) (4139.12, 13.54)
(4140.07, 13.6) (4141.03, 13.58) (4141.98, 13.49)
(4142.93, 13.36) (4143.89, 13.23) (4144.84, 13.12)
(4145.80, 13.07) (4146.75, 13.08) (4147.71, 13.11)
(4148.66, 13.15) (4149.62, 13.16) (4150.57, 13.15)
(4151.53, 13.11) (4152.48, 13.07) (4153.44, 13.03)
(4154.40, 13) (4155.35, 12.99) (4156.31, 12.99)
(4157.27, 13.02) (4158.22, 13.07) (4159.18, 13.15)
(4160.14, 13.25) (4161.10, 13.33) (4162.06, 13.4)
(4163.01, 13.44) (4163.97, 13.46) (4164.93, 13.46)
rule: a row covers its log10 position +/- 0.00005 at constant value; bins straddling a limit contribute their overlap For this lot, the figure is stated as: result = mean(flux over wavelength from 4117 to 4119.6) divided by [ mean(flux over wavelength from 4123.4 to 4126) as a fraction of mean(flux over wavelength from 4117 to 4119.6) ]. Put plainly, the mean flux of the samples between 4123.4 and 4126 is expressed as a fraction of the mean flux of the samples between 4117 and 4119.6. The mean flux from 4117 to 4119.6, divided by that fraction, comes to 14.1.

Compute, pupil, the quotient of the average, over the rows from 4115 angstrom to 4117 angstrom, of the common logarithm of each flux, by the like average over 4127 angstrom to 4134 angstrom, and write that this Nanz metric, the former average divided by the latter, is 1.02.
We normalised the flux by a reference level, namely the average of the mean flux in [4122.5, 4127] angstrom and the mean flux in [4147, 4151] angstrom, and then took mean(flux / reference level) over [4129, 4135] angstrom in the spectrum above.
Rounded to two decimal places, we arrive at 0.98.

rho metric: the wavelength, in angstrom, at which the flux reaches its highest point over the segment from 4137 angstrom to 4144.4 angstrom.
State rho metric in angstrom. 4140.07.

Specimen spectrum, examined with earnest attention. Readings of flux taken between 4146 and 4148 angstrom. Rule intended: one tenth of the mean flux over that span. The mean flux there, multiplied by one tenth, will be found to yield 1.309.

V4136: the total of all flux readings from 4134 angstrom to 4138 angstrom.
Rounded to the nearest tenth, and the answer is 52.0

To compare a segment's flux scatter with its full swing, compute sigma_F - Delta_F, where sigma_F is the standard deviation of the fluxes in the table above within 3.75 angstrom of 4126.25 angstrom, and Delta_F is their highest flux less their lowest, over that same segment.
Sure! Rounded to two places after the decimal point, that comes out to -0.08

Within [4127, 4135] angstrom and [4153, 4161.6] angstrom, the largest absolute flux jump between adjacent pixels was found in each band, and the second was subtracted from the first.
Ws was -0.03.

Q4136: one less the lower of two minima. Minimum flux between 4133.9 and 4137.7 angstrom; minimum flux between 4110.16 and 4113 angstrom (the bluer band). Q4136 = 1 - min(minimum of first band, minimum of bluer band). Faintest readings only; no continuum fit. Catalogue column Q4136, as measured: -11.8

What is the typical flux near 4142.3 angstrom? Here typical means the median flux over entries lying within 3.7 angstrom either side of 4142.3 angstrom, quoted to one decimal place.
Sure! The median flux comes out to 13.4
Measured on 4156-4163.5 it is 13.2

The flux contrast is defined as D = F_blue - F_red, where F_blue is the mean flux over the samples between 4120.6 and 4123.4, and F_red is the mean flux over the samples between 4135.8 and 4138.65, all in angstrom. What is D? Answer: -0.23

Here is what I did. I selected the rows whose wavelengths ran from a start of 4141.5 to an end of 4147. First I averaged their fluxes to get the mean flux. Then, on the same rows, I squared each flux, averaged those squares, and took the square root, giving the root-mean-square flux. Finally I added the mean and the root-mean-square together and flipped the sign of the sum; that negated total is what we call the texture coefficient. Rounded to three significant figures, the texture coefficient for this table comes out -26.5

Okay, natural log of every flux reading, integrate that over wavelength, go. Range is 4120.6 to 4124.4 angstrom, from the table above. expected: 9.74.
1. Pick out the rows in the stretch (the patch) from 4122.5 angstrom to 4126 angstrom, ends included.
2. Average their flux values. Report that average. 12.9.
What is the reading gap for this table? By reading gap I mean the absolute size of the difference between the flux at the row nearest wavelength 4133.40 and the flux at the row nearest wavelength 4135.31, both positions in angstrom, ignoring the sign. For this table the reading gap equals 0.20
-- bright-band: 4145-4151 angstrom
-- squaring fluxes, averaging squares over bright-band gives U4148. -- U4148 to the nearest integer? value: 172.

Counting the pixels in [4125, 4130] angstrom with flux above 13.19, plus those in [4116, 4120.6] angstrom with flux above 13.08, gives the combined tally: 5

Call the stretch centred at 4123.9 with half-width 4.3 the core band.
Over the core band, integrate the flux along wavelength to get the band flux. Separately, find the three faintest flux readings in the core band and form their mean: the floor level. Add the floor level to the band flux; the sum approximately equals 124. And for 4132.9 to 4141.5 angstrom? 126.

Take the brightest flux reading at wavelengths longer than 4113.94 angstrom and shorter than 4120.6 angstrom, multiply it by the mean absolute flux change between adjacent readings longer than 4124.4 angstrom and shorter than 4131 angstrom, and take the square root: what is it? 0.45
